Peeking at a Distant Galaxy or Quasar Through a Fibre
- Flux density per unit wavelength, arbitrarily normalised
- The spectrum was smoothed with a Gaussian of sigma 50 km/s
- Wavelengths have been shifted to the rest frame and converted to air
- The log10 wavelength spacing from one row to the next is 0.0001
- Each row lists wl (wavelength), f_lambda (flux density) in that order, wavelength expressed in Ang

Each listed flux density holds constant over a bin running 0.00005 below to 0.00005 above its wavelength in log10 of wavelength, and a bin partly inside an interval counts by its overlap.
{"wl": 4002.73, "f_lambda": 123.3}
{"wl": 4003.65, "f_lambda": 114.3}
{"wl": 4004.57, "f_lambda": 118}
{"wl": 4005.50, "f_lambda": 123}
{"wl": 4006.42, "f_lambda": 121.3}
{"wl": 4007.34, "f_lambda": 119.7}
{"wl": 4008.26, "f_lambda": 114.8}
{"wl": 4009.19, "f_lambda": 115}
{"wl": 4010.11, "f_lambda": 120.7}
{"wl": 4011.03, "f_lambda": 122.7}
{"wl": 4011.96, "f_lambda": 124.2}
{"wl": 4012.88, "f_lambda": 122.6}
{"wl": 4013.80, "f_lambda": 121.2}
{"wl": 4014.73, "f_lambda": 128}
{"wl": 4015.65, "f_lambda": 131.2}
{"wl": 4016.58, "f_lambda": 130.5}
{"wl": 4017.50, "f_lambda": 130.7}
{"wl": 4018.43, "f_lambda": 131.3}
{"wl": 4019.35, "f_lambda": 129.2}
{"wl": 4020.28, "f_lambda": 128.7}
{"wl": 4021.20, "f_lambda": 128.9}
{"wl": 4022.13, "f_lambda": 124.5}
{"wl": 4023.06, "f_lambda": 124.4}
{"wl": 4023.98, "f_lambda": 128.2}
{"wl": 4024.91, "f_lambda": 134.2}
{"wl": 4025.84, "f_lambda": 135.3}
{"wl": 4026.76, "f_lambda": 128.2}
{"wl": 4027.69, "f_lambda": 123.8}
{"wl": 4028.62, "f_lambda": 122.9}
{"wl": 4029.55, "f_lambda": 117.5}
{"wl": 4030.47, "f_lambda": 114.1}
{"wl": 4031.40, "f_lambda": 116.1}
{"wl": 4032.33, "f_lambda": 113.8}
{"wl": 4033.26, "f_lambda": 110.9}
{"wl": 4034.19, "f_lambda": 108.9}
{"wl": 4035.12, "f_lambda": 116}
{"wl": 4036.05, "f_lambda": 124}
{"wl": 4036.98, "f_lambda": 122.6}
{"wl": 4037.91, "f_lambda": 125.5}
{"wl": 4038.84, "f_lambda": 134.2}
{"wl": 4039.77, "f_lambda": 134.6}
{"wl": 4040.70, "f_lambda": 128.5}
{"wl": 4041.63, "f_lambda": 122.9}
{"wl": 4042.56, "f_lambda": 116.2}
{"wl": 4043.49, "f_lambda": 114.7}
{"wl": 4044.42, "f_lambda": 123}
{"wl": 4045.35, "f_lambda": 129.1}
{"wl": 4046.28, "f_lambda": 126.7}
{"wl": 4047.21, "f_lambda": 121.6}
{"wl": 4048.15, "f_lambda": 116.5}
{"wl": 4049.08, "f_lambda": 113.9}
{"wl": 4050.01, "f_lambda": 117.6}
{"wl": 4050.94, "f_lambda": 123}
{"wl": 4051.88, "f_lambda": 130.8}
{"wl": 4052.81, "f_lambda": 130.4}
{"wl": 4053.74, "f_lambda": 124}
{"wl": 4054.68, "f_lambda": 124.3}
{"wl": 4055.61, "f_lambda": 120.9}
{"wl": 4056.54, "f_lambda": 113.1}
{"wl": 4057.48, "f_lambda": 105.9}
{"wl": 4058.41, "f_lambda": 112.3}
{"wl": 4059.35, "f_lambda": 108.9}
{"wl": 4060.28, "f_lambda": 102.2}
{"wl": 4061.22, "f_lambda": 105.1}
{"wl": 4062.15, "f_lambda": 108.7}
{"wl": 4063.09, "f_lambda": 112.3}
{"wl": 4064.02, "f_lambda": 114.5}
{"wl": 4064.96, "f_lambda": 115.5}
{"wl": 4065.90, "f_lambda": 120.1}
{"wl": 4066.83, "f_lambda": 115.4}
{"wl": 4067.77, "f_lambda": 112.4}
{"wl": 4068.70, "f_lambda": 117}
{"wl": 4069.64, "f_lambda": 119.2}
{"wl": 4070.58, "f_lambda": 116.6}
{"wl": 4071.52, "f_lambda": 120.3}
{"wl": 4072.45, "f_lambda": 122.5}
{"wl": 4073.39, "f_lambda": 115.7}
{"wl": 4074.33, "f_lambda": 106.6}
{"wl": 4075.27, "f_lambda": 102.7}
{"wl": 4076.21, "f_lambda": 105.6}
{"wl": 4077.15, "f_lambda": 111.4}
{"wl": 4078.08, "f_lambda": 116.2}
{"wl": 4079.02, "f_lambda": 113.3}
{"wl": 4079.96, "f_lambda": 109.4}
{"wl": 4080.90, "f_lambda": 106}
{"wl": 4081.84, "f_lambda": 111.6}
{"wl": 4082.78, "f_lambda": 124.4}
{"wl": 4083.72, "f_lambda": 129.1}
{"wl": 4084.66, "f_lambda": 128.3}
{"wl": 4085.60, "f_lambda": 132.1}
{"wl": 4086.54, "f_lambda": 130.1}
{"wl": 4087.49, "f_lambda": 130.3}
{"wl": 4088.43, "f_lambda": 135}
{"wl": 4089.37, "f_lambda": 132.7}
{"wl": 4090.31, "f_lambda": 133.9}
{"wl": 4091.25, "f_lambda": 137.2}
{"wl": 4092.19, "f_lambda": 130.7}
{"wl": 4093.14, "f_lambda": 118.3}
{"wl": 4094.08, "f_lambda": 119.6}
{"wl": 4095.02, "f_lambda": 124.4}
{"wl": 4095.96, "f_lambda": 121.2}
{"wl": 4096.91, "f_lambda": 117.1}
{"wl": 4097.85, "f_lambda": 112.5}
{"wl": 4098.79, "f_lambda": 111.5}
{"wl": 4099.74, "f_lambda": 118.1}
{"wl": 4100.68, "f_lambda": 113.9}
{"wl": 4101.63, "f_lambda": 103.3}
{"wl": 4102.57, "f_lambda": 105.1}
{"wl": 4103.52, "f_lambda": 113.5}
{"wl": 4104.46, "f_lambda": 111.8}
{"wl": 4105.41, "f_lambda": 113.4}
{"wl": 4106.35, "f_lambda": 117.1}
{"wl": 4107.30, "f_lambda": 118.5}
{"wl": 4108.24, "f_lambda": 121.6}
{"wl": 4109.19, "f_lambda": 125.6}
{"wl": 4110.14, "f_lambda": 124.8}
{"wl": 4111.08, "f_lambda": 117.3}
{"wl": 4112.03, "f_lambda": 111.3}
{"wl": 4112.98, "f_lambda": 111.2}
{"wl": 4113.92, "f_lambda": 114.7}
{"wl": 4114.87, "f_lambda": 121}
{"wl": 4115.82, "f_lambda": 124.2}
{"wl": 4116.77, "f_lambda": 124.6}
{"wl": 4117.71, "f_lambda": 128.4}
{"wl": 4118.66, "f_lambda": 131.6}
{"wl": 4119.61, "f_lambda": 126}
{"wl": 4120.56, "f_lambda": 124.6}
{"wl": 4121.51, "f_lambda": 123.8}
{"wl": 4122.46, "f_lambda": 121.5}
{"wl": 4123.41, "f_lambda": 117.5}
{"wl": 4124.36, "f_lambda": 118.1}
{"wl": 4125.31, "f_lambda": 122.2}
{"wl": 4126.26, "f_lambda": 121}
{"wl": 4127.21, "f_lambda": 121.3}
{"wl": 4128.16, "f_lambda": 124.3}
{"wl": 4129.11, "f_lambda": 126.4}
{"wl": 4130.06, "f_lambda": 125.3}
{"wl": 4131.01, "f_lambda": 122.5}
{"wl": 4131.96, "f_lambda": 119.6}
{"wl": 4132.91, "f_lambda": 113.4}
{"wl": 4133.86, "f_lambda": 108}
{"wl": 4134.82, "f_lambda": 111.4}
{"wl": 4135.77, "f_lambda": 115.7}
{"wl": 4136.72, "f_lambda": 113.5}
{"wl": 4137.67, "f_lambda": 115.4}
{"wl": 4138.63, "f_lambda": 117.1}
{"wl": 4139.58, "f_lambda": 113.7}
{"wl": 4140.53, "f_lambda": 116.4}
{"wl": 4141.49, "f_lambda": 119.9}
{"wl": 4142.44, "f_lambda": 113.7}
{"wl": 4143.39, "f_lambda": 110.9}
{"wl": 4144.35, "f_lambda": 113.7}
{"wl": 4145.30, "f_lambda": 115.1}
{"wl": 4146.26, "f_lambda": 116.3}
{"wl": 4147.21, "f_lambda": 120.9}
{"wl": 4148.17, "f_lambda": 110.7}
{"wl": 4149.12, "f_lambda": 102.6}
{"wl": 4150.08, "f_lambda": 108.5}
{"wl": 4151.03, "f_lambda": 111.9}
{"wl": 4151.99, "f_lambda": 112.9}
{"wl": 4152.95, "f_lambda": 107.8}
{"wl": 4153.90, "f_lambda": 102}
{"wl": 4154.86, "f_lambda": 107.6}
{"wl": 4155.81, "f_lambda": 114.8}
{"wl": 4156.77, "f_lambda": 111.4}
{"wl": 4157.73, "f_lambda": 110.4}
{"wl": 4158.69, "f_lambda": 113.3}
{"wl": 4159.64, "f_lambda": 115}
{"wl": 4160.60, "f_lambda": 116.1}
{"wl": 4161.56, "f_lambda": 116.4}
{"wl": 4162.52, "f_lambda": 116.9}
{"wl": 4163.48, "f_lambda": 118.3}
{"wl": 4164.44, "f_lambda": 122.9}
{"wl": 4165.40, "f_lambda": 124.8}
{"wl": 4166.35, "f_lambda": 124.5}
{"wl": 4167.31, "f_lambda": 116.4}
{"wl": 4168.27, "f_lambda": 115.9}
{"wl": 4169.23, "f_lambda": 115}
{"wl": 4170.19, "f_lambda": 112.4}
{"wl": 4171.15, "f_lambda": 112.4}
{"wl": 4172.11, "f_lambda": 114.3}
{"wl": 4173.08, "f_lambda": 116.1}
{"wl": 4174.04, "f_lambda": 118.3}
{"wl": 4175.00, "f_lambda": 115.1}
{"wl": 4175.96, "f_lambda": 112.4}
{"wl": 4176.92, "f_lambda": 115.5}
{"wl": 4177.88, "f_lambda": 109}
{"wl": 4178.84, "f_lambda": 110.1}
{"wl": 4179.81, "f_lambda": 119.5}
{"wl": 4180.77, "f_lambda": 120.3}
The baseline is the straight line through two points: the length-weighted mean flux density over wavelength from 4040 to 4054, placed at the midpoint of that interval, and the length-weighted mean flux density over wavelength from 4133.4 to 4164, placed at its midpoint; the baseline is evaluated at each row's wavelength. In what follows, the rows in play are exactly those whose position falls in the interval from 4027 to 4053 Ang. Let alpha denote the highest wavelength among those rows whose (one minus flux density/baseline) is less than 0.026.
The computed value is 4052.81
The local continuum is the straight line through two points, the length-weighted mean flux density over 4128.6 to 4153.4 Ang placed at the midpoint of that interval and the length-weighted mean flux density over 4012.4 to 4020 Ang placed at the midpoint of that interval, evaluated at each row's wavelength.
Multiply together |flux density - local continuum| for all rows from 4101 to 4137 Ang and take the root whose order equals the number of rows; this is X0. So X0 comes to 4.3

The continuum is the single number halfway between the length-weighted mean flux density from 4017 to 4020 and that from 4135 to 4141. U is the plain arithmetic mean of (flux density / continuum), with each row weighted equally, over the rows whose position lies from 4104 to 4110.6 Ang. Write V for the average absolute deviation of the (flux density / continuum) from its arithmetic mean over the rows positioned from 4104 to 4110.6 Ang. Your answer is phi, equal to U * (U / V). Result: 27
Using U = 0.97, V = 0.035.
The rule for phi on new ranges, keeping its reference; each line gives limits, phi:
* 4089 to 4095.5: 21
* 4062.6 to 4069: 56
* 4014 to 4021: 123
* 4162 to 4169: 33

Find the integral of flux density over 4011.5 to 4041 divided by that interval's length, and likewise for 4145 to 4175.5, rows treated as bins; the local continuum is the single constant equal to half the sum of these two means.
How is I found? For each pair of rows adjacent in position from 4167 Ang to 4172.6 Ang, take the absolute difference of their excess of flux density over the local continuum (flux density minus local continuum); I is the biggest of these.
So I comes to 3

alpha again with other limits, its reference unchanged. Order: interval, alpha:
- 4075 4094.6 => 4094.08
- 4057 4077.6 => 4072.45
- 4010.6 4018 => 4017.50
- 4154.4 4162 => 4161.56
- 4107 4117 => 4116.77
